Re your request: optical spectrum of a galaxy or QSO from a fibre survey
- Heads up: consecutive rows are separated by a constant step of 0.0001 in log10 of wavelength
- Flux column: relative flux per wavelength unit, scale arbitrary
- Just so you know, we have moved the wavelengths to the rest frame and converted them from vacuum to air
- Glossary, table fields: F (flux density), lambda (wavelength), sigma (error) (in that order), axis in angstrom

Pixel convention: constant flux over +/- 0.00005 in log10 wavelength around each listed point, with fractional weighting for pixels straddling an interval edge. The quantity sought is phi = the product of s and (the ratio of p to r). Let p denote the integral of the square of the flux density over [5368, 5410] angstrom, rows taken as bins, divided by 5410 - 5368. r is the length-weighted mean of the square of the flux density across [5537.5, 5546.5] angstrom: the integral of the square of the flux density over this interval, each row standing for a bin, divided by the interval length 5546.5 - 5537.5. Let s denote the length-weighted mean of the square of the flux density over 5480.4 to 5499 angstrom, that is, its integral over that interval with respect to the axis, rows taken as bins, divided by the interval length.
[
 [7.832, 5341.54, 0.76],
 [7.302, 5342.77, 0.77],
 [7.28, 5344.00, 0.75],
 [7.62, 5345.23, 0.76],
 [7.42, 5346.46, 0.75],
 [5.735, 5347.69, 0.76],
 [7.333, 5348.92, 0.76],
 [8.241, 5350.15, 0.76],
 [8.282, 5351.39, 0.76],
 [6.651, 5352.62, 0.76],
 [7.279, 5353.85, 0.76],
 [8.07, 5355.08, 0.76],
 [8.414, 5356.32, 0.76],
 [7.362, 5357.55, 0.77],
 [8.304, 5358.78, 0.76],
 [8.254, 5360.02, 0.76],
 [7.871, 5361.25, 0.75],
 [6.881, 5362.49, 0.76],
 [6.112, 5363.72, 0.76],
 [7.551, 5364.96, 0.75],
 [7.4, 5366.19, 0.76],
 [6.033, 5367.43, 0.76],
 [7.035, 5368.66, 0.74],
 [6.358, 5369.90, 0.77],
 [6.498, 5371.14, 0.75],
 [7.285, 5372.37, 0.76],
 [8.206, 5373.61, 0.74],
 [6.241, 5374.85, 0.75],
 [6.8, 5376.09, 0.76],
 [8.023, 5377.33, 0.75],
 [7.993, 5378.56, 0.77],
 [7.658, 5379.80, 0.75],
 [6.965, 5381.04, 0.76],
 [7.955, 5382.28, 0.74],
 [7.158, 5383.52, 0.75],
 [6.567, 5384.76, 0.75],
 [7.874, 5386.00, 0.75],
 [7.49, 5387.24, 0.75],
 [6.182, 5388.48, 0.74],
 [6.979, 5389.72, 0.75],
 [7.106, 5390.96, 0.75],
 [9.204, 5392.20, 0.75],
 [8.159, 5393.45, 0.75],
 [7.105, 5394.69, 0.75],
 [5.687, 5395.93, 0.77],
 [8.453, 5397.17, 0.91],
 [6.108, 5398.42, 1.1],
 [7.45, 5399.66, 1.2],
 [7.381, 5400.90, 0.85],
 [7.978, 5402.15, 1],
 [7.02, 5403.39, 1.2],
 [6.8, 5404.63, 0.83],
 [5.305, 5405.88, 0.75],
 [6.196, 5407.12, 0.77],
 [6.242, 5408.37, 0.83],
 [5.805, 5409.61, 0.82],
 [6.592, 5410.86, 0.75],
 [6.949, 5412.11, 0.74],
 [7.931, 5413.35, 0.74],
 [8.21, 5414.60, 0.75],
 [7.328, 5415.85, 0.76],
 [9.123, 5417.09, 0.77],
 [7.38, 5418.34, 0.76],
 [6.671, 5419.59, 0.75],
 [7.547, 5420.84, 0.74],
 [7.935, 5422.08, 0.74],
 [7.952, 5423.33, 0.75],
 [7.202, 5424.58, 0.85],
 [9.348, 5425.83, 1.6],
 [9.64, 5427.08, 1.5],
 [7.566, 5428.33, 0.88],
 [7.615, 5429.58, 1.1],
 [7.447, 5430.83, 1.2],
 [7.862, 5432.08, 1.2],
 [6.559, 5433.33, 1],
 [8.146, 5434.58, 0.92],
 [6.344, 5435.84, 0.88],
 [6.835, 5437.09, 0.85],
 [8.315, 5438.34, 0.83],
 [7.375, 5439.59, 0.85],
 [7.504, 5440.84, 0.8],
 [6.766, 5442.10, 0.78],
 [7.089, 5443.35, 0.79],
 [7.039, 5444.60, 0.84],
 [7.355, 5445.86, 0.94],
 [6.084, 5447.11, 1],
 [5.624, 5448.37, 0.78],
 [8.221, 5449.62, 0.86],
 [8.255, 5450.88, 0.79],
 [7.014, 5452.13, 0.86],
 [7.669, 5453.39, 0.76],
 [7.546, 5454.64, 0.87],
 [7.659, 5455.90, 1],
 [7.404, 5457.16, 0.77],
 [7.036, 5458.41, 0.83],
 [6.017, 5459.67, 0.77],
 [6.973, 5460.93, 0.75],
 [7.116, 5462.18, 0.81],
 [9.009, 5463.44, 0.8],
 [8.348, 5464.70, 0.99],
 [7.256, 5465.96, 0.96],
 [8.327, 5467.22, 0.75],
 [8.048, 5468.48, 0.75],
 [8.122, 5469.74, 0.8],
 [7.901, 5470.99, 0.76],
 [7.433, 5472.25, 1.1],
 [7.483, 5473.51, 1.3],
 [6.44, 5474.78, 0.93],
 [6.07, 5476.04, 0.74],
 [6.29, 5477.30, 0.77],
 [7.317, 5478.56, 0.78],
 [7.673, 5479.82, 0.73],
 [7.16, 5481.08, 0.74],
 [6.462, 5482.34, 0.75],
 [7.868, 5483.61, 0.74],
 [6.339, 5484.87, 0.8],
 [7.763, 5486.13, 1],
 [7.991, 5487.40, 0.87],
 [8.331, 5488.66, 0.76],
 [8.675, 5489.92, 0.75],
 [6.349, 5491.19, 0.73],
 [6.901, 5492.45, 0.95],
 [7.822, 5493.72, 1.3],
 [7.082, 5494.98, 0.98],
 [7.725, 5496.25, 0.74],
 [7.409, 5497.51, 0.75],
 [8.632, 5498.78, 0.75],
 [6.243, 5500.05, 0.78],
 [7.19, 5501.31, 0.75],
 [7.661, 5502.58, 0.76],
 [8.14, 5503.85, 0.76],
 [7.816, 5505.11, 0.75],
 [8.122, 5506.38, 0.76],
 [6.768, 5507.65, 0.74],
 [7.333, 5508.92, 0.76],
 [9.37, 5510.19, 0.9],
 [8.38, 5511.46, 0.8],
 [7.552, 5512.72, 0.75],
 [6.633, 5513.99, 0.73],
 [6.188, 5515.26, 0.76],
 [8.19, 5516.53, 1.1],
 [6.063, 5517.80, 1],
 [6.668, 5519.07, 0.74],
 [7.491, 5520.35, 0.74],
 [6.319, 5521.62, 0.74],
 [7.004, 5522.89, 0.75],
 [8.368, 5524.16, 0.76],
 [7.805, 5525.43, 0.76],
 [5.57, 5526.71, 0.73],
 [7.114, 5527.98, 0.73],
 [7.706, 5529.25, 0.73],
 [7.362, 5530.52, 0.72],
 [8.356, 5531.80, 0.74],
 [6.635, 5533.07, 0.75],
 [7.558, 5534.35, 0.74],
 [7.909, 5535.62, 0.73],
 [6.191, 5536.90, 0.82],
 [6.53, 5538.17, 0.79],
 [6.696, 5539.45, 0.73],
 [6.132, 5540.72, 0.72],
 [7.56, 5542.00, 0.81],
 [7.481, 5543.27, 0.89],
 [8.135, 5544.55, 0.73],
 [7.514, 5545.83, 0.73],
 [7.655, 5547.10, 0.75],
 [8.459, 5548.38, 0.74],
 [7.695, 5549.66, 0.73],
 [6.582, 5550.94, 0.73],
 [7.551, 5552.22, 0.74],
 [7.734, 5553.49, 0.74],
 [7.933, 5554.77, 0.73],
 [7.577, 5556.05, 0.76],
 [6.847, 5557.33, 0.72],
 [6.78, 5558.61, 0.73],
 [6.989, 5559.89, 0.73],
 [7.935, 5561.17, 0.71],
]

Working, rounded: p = 51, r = 51.6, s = 56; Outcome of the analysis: 56.0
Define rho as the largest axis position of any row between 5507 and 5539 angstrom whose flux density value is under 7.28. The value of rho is 5538.17 angstrom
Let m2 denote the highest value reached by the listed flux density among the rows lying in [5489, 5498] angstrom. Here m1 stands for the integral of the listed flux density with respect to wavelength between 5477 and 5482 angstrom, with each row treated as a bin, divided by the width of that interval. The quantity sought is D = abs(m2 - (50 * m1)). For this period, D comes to 348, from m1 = 7.1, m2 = 8.675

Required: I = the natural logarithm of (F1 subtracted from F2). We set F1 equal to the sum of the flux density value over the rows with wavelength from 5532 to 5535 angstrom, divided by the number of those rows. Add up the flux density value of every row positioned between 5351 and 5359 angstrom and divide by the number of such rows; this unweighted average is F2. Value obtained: -0.4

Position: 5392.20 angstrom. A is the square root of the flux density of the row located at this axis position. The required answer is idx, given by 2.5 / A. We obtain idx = 0.82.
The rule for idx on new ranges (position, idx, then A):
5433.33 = 0.98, 2.56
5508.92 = 0.92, 2.71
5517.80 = 1.02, 2.46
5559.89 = 0.95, 2.64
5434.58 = 0.88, 2.85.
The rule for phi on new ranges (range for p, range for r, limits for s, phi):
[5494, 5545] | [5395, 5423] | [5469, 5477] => 55.7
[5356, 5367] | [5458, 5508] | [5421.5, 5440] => 62.1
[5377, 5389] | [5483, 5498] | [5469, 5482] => 50.0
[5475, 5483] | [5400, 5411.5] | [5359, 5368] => 55.5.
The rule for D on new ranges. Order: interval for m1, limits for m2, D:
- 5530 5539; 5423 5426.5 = 351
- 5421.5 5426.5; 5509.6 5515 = 397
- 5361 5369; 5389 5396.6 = 338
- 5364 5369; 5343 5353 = 339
